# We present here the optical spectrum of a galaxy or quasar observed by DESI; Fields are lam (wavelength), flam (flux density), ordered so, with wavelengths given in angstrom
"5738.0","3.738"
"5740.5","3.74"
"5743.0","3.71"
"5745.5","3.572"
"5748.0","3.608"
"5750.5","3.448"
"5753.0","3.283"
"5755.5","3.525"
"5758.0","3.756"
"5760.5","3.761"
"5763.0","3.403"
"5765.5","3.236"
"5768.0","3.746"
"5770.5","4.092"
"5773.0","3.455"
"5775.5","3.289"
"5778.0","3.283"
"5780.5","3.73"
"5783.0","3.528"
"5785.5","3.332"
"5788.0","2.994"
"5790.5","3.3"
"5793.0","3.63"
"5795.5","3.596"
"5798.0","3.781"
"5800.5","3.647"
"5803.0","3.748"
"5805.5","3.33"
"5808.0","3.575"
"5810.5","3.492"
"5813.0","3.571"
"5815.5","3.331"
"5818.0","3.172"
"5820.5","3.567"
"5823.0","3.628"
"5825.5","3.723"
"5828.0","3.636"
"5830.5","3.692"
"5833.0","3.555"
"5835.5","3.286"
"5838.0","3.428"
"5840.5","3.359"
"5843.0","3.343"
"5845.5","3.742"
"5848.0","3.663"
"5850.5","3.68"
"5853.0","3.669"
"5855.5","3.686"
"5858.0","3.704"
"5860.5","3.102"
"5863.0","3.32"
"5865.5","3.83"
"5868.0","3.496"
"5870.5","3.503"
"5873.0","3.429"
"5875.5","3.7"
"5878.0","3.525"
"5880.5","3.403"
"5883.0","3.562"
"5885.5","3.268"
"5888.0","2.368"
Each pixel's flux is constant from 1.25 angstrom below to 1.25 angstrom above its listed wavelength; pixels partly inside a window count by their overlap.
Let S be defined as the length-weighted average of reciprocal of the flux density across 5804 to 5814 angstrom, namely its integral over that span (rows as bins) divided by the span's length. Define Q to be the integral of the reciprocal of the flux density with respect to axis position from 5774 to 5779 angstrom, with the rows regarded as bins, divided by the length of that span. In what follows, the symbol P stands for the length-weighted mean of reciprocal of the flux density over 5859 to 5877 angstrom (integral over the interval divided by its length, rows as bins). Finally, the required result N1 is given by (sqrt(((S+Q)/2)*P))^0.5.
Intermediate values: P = 0.288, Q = 0.304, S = 0.286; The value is 0.540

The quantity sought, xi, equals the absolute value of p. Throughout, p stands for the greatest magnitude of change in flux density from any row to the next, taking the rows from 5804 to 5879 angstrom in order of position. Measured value 0.60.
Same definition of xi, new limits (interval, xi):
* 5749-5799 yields 0.64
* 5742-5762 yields 0.24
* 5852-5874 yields 0.60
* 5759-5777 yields 0.64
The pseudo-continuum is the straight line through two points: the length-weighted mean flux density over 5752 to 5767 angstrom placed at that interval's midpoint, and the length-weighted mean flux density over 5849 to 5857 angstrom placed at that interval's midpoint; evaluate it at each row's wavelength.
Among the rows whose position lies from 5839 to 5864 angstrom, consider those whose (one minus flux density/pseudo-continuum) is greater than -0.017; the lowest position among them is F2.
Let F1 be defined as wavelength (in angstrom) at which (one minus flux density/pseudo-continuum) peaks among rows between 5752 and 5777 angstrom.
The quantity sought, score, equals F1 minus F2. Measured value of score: -75.0 angstrom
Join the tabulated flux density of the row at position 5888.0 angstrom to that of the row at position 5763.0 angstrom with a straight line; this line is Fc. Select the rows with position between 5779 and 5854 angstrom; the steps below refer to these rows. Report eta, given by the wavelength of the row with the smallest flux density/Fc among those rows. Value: 5788.0 angstrom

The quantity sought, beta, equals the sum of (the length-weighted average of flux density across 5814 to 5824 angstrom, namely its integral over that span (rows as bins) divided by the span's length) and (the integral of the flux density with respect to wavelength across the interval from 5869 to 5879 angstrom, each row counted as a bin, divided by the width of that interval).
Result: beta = 6.96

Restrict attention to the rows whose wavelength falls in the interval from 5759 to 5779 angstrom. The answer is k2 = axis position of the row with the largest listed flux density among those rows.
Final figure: 5770.5 angstrom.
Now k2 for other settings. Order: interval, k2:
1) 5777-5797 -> 5780.5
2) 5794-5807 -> 5798.0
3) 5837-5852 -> 5845.5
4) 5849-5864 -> 5858.0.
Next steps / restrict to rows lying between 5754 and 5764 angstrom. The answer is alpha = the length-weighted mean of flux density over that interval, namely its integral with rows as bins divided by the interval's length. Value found 3.61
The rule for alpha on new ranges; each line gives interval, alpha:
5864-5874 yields 3.56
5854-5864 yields 3.46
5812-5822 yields 3.41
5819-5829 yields 3.63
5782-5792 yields 3.29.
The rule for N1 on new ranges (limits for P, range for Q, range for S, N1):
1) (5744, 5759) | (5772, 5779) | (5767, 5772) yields 0.530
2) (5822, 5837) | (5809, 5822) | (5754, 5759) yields 0.531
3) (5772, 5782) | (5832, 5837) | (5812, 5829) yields 0.539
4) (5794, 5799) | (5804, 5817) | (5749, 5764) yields 0.528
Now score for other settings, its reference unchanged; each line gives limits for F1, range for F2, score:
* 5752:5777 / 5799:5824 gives -40.0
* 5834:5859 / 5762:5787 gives 72.5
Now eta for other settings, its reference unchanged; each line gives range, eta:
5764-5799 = 5788.0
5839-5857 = 5840.5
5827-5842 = 5835.5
